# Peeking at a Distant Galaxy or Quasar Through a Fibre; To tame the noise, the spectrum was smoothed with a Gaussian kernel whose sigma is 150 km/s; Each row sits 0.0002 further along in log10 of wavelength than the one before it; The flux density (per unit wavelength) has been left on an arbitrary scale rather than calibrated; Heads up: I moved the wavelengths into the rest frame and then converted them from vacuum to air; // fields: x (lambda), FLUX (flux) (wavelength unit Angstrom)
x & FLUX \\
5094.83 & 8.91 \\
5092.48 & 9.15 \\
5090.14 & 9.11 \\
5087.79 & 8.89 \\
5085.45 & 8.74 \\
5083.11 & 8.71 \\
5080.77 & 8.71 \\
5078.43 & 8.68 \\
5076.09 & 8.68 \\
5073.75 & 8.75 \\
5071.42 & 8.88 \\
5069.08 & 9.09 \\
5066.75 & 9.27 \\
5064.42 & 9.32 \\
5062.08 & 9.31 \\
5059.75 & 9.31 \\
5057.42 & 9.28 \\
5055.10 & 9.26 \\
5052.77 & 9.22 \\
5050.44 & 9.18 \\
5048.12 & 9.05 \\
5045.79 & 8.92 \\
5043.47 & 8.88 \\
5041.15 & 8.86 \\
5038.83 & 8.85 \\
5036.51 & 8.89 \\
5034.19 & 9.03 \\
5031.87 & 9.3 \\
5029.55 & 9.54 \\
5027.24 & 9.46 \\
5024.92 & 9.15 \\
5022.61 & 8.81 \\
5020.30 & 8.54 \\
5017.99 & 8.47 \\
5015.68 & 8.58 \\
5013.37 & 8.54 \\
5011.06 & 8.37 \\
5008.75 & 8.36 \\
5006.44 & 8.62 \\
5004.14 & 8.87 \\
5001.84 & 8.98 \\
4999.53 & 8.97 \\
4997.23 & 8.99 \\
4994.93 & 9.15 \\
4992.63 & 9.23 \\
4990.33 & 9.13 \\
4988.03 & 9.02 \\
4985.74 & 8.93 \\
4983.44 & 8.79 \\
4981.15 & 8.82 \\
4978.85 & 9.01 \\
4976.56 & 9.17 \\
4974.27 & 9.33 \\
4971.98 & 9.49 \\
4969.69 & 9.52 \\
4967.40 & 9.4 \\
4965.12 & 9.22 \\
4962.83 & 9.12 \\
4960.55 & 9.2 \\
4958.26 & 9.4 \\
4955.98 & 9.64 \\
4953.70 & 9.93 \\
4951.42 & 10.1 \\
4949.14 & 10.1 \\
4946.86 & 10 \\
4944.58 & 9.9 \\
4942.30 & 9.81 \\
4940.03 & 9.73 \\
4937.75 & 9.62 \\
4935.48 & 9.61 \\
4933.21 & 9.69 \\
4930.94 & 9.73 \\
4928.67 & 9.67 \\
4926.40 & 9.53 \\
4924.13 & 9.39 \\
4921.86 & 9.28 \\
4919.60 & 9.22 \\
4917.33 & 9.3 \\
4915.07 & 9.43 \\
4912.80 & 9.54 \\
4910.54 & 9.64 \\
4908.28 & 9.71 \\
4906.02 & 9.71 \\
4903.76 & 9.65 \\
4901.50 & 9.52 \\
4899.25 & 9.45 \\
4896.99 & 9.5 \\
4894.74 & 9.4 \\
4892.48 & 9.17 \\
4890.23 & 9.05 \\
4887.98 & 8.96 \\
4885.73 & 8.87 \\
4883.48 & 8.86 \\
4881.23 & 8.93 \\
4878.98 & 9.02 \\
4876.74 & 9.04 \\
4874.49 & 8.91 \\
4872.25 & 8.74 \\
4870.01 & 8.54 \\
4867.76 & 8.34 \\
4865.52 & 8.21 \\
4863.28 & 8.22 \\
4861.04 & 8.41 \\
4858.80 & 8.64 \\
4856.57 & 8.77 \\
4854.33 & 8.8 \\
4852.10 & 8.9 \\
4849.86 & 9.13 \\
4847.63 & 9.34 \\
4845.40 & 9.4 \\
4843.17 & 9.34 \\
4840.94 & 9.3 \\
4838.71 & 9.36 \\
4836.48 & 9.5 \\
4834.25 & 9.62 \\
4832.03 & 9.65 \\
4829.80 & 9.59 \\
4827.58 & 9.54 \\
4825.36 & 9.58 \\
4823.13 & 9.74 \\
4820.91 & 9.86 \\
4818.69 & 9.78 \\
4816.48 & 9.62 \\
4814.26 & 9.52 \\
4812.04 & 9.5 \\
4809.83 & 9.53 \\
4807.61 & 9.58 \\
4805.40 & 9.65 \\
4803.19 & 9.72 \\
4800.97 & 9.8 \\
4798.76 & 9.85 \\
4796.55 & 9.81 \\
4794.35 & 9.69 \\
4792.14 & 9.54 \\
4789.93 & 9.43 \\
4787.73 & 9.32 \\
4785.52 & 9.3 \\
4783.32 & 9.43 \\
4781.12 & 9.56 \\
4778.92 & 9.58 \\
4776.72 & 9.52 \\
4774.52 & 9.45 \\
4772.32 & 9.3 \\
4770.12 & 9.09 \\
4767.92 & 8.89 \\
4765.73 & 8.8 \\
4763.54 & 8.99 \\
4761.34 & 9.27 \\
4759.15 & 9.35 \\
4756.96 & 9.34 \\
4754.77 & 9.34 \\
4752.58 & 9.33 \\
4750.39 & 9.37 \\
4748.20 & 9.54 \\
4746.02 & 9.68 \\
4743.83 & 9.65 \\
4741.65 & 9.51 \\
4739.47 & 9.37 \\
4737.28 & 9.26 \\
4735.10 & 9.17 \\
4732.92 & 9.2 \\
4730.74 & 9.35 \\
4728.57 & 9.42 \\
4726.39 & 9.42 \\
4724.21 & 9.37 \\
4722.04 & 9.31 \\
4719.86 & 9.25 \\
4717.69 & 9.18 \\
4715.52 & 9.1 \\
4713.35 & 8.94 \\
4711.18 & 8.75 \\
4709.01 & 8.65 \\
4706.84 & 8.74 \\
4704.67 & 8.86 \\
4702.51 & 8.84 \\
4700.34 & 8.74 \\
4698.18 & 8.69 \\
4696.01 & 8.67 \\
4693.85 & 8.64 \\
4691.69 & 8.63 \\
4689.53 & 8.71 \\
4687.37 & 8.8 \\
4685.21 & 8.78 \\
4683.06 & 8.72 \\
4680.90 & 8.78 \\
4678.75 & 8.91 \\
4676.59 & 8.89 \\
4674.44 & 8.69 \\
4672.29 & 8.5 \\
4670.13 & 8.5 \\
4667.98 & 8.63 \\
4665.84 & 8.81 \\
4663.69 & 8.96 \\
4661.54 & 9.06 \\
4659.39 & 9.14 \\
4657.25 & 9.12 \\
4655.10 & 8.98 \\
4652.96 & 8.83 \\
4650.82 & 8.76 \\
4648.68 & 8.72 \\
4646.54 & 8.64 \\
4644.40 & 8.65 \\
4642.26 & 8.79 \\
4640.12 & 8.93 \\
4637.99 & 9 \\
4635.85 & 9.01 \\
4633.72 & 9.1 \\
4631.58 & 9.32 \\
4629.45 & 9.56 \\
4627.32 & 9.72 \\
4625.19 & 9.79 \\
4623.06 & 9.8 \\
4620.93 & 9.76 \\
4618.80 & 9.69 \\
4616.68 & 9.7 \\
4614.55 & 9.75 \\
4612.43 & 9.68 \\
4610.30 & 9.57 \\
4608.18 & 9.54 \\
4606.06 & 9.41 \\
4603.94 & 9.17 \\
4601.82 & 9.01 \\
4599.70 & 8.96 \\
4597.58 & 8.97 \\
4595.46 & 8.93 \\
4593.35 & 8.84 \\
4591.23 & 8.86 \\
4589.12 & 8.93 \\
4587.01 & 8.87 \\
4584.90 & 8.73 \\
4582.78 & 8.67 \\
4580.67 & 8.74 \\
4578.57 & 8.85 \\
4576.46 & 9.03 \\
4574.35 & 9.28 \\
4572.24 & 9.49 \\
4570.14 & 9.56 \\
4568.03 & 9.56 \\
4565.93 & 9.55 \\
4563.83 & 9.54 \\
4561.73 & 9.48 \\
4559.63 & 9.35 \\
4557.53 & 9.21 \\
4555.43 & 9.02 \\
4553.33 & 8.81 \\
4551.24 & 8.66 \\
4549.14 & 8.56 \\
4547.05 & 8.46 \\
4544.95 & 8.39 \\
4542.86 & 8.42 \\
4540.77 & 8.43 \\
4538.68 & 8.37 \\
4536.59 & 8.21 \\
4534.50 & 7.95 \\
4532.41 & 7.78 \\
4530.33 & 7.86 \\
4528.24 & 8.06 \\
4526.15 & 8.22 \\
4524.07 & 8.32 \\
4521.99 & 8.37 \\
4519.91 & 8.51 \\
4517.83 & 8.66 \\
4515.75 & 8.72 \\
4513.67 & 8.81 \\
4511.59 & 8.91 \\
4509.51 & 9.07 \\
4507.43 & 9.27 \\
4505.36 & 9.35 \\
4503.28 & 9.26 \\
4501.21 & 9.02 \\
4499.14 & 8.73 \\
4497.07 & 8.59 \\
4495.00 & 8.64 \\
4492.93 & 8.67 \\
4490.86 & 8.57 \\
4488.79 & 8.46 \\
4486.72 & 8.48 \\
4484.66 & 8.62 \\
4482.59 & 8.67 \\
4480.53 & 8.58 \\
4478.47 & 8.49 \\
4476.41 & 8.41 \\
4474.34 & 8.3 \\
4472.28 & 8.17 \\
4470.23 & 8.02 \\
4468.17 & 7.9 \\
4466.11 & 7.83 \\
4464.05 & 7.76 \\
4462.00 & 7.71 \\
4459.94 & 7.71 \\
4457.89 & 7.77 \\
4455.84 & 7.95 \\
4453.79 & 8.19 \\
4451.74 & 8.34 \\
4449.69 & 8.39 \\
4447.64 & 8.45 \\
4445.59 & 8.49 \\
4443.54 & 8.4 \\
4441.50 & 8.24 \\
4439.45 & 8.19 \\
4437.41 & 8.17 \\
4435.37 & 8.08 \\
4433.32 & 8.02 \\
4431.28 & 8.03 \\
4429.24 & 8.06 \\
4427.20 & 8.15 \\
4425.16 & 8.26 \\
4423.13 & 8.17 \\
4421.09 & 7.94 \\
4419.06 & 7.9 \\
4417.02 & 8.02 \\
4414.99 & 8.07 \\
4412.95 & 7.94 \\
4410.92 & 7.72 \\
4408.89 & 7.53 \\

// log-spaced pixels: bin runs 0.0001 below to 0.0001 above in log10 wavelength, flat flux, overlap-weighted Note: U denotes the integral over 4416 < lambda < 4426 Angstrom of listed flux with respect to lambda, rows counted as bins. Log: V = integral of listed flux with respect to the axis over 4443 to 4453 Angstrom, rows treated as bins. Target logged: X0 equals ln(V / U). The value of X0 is 0.04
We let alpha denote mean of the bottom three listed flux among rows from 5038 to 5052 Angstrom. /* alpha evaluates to 8.86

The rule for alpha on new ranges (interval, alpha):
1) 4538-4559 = 8.39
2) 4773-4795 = 9.35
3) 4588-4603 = 8.88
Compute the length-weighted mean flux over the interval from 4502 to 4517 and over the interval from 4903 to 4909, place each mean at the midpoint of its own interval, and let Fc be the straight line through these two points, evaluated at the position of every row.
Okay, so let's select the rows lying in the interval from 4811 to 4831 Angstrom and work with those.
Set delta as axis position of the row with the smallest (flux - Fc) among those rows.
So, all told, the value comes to 4812.04 Angstrom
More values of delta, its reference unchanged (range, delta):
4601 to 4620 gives 4601.82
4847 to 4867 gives 4865.52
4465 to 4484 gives 4466.11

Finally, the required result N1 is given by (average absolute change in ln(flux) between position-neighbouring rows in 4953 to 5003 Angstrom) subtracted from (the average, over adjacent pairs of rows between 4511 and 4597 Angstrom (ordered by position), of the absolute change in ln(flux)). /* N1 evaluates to -0.0012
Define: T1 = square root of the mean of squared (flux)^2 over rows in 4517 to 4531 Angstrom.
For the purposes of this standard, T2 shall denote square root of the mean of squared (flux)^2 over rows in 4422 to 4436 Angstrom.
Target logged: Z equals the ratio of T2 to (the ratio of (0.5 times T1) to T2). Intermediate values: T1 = 69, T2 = 66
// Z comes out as 126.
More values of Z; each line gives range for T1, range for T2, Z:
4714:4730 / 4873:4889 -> 148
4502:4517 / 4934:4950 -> 227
